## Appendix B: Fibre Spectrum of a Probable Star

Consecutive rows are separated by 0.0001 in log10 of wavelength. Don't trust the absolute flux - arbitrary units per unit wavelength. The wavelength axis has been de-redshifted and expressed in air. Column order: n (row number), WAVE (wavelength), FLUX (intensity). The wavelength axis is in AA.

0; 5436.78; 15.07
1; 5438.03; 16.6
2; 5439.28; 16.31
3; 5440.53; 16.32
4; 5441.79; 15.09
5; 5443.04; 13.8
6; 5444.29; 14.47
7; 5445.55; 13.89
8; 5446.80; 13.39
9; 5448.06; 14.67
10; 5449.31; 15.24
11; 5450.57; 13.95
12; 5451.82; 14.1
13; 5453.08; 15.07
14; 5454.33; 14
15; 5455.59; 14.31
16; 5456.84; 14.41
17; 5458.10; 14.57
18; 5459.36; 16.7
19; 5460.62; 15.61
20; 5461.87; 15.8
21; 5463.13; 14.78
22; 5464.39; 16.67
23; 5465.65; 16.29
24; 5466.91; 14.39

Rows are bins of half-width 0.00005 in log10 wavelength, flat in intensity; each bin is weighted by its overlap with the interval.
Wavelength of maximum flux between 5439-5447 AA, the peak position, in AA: 5440.53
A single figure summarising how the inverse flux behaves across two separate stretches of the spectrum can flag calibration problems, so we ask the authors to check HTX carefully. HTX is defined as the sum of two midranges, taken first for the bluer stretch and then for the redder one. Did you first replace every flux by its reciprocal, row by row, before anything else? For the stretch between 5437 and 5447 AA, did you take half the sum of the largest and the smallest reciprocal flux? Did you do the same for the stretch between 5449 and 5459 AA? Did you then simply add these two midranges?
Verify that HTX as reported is 0.136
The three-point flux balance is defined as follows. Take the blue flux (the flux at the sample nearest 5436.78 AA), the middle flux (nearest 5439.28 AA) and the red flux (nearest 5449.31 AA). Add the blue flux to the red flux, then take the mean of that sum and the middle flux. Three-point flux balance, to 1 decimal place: 23.3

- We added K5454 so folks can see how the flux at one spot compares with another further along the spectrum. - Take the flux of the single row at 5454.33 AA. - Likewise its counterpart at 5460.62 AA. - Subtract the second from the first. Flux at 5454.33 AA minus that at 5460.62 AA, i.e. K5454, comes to -1.6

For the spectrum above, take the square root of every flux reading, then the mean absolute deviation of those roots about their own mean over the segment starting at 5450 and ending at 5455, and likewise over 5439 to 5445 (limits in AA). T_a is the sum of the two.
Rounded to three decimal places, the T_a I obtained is 0.166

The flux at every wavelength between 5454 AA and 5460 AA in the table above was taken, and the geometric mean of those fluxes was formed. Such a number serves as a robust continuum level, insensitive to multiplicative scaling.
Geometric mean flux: 14.8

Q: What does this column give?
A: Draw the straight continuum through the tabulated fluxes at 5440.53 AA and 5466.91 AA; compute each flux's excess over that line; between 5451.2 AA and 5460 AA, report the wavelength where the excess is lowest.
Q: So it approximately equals 5451.82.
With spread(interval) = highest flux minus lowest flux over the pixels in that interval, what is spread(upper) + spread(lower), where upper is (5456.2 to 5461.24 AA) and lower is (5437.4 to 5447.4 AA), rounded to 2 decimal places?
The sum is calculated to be 5.50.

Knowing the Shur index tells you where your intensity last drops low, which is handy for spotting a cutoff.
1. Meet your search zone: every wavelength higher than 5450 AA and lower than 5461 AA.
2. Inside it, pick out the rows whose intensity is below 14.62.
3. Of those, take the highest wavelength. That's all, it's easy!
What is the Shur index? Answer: 5458.10 AA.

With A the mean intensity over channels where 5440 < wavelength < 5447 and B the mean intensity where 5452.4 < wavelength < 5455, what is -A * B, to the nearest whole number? -211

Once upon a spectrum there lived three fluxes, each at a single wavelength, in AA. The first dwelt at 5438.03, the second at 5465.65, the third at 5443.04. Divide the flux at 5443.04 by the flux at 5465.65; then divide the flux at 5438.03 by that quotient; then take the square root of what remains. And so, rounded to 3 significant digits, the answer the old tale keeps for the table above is 4.43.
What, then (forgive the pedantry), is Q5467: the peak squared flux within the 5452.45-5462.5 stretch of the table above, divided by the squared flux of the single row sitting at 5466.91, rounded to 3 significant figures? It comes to 1.35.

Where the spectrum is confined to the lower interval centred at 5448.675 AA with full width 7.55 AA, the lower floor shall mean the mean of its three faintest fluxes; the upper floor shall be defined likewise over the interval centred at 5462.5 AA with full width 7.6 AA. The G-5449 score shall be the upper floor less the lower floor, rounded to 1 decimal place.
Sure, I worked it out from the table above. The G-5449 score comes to 1.7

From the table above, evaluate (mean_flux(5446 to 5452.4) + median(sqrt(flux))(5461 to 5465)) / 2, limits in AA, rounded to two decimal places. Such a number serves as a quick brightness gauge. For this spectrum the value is 9.12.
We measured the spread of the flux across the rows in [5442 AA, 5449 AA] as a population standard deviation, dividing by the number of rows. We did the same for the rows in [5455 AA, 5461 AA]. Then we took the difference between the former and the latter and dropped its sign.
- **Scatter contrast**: 0.45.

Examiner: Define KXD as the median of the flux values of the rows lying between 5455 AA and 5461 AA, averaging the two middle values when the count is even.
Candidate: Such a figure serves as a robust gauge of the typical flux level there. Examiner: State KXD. 14.6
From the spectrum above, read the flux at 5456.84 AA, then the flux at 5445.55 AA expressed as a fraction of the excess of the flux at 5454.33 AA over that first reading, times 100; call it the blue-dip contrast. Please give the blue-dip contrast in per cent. -3388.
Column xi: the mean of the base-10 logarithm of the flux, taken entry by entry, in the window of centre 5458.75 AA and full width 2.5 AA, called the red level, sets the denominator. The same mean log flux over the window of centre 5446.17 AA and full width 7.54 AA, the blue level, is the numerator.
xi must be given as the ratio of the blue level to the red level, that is 0.97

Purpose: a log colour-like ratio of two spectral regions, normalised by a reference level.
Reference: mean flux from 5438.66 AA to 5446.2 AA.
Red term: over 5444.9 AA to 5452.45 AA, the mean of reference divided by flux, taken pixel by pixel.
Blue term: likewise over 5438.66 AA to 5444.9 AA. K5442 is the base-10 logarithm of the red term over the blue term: 0.028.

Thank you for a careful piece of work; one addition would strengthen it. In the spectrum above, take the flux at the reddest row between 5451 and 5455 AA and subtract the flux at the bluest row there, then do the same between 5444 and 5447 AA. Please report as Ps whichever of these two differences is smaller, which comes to -1.08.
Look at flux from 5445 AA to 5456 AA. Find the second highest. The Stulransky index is 15.07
